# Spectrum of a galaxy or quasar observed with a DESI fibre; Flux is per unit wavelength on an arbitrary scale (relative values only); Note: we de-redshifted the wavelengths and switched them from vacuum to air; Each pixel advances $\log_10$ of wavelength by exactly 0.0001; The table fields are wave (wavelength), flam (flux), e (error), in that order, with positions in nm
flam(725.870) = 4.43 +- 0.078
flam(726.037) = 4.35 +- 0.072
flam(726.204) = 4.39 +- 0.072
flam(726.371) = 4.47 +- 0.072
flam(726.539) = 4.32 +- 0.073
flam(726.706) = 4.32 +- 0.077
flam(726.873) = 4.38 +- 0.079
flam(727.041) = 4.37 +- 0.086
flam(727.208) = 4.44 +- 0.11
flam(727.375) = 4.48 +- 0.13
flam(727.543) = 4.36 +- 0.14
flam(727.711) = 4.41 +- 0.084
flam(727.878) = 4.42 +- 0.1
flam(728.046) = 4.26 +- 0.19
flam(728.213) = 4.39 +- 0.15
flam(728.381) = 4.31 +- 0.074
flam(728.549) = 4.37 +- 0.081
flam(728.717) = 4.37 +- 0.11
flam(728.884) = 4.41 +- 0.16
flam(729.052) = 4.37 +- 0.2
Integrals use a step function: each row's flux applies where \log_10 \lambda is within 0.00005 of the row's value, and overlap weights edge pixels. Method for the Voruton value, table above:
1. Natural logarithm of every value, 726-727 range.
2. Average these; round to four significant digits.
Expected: 1.475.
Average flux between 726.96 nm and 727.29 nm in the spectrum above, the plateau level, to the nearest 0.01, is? 4.41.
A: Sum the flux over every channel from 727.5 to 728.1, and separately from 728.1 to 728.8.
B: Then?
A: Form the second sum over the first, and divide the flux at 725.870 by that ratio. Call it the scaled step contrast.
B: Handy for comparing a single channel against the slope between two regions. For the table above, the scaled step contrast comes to 4.433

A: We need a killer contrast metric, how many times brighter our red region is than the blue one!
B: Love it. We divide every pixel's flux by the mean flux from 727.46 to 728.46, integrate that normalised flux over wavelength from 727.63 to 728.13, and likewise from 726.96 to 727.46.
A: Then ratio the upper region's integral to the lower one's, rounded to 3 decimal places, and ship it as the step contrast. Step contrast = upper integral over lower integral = 0.986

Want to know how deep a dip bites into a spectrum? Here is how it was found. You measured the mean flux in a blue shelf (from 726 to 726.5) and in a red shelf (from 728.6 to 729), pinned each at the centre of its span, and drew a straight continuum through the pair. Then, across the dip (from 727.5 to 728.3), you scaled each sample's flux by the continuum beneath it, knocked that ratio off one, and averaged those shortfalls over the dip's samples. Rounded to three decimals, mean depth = 0.006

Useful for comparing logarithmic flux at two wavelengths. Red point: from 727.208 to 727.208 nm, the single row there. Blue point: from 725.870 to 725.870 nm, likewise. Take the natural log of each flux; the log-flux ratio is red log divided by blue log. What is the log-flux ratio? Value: 1.00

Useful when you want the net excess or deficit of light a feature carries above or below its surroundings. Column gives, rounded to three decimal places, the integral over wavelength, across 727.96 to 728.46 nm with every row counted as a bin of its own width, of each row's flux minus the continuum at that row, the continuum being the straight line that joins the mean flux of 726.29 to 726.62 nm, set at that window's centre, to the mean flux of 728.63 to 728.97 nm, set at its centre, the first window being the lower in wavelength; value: -0.036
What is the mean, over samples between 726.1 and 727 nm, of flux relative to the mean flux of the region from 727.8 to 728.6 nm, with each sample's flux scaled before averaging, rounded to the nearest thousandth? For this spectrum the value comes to 1.006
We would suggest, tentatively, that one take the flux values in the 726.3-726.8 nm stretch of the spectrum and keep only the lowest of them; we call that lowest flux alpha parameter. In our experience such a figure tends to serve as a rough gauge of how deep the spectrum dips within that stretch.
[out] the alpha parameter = 4.32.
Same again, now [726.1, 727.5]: 4.32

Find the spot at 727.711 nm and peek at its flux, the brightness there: 4.41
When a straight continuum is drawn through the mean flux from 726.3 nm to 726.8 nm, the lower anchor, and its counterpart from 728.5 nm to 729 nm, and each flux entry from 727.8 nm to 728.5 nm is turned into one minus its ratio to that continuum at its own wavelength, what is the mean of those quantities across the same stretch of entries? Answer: 0.008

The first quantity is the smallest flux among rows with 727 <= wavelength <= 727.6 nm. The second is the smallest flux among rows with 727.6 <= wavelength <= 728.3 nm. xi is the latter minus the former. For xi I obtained -0.10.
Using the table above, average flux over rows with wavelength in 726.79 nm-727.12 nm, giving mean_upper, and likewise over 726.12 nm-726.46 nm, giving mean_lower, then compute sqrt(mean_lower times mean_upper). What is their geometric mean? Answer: 4.40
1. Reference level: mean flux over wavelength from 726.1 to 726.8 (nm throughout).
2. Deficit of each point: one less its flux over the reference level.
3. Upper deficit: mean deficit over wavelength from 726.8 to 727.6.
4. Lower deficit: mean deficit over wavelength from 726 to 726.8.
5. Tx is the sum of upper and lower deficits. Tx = -0.006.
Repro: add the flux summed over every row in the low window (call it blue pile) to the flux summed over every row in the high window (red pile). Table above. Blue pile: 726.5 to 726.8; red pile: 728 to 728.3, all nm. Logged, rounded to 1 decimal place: 17.3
